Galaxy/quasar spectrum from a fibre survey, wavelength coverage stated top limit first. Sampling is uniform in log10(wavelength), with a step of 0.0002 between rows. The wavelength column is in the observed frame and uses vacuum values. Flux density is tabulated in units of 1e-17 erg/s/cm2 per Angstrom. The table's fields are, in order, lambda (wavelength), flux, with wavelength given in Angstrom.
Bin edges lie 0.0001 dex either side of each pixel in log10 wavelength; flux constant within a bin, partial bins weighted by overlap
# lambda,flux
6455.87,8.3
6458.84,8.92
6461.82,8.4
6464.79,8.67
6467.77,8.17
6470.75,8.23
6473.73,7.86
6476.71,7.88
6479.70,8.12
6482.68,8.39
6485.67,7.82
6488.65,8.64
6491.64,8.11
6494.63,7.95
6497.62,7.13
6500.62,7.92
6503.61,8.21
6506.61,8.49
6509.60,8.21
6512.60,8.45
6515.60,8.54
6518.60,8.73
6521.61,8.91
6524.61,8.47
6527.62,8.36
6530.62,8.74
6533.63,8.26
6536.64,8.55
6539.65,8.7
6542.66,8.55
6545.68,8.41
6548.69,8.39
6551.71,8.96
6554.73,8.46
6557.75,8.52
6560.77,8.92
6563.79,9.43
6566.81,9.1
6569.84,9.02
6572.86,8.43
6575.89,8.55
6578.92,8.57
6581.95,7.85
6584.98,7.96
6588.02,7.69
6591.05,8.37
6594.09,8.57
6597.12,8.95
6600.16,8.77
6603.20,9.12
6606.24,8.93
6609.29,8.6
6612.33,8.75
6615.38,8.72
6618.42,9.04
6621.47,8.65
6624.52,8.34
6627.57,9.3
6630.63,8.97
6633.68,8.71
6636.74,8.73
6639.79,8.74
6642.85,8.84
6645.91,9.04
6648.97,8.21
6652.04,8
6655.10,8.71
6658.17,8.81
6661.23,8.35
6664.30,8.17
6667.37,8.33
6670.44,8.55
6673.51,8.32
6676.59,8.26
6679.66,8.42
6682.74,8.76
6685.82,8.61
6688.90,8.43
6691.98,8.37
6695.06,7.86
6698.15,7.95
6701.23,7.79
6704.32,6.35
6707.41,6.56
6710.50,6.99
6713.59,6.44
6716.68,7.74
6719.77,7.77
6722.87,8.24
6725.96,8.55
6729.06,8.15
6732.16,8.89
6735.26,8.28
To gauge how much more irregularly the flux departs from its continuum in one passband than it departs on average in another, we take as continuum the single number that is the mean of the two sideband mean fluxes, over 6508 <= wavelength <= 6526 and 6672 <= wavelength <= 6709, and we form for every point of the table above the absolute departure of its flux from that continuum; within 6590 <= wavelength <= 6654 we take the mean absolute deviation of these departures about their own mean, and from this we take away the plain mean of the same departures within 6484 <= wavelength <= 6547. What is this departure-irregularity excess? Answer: -0.114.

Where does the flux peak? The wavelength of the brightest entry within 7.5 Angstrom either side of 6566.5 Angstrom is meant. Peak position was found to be 6563.79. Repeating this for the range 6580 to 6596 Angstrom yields 6594.09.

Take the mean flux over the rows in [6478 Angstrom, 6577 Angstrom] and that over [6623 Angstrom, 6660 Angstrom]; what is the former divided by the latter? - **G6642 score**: 0.97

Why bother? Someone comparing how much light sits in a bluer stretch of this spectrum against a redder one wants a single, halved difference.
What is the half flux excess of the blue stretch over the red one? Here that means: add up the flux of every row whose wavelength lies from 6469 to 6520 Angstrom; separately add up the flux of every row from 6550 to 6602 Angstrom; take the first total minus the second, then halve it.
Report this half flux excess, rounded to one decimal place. -3.7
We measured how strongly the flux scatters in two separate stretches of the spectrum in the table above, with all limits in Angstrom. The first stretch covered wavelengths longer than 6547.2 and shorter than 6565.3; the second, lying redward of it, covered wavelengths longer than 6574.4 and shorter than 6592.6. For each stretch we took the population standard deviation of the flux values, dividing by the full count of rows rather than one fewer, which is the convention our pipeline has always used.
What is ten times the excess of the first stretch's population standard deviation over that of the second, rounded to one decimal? 0.2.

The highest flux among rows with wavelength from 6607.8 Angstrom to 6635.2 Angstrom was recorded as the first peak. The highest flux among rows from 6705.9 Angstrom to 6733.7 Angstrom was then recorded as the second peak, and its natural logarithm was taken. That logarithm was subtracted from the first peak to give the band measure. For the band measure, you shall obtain 7.12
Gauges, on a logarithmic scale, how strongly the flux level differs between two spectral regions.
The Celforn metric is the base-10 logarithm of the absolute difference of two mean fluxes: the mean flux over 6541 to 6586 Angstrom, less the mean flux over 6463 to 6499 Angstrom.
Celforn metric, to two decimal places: -0.28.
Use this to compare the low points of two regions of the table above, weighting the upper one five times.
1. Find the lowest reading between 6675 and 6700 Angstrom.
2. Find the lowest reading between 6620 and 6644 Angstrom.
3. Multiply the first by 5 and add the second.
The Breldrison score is 47.6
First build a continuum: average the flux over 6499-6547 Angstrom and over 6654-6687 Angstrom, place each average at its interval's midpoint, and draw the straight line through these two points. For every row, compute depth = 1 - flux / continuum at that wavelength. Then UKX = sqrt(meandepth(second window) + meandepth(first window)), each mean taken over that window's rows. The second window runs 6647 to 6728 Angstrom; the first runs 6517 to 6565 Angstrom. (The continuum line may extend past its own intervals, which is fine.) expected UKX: 0.18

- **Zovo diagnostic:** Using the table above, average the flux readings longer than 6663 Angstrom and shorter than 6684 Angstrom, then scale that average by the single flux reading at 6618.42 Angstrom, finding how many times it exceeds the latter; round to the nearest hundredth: 0.93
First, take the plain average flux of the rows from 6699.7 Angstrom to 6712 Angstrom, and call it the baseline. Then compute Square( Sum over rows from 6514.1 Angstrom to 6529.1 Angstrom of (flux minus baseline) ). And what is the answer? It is 71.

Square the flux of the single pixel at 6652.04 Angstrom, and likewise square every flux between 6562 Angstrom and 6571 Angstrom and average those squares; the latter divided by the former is 1.32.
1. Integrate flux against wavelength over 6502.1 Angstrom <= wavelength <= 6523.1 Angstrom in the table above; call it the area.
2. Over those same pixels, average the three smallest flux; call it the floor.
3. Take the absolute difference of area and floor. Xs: 170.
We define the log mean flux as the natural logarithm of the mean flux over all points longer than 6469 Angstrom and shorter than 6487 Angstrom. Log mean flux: 2.09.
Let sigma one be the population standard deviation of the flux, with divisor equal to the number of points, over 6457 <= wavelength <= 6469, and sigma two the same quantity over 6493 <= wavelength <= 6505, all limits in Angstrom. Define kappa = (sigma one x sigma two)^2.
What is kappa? 0.0130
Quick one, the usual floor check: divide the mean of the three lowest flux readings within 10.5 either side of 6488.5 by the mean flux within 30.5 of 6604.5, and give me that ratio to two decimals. 0.89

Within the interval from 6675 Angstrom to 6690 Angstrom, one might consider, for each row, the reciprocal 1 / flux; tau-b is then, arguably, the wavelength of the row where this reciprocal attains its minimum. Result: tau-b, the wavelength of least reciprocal 6682.74 Angstrom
